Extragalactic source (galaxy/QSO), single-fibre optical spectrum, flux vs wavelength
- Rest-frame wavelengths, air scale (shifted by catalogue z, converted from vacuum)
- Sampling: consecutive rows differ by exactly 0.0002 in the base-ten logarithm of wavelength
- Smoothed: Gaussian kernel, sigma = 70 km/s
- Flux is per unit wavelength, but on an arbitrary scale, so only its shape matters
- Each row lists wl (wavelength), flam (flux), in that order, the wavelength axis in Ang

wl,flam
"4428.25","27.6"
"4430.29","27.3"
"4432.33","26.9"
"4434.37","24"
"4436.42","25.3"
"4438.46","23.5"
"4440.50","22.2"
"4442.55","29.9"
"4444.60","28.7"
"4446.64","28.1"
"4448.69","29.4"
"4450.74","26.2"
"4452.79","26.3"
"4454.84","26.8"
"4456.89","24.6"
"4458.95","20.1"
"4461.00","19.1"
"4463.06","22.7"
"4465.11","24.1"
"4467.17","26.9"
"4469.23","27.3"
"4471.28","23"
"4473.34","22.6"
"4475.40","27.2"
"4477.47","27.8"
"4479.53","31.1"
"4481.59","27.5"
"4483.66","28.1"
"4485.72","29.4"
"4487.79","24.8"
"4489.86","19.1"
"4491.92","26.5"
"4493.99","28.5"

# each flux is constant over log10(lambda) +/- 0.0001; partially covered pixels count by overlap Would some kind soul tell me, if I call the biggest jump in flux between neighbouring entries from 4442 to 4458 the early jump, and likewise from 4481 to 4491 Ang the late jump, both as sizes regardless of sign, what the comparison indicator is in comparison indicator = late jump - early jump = 2.5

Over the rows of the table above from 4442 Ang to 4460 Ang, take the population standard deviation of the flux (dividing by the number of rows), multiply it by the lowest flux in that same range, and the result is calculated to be 57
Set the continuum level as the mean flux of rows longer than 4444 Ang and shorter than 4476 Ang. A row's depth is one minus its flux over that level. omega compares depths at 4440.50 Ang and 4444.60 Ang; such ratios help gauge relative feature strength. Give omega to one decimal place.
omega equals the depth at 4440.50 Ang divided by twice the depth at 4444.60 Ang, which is -0.4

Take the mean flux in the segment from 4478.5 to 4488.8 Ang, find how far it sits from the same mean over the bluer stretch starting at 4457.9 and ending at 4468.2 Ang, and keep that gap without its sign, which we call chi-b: 5.6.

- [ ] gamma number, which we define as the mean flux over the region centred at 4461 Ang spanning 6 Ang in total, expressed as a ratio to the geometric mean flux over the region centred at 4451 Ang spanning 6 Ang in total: 0.76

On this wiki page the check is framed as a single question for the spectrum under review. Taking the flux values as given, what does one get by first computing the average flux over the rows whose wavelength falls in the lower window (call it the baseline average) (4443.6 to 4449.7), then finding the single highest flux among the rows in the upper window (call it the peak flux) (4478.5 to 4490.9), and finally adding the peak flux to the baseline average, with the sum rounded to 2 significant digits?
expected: 60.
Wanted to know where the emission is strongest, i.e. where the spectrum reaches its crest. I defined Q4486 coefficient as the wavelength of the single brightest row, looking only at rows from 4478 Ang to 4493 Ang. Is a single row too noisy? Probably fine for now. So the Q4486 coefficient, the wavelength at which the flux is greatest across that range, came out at 4479.53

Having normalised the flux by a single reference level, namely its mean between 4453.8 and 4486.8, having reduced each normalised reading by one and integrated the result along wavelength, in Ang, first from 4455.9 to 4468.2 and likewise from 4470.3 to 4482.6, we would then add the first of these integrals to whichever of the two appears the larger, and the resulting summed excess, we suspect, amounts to -0.8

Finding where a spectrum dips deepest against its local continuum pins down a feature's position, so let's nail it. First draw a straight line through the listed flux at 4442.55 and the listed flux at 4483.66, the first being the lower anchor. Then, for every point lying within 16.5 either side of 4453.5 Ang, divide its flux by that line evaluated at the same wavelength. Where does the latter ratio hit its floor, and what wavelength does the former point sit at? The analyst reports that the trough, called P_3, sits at 4461.00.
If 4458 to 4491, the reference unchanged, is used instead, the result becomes 4461.00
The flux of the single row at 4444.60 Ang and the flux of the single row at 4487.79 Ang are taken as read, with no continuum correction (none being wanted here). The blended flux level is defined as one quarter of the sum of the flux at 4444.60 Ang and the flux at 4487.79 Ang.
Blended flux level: 13.4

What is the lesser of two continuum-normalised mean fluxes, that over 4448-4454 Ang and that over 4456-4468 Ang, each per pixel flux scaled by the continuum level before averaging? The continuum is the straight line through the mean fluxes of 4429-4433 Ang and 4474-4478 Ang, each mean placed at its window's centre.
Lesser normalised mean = 0.84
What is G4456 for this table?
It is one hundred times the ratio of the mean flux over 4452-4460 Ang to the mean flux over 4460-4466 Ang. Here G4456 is 111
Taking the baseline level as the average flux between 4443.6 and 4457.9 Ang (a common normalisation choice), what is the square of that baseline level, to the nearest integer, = 738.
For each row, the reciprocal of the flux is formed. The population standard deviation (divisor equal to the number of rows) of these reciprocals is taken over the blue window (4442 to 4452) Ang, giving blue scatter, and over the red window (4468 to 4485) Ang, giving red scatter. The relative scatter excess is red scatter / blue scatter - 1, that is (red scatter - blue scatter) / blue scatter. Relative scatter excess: 1.3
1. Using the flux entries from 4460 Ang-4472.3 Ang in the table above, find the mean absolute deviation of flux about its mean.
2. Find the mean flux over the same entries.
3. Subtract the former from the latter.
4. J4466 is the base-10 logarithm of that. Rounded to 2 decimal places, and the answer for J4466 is 1.33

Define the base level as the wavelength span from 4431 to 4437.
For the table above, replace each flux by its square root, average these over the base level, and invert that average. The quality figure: 0.198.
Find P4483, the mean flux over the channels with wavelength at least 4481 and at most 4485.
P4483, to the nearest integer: 28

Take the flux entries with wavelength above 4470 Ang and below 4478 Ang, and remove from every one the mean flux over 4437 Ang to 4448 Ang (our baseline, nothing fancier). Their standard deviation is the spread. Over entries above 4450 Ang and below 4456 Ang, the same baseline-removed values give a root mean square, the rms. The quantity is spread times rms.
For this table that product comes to 1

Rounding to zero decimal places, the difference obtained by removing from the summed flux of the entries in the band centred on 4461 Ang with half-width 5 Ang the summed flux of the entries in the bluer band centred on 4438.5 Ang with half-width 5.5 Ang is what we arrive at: -14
